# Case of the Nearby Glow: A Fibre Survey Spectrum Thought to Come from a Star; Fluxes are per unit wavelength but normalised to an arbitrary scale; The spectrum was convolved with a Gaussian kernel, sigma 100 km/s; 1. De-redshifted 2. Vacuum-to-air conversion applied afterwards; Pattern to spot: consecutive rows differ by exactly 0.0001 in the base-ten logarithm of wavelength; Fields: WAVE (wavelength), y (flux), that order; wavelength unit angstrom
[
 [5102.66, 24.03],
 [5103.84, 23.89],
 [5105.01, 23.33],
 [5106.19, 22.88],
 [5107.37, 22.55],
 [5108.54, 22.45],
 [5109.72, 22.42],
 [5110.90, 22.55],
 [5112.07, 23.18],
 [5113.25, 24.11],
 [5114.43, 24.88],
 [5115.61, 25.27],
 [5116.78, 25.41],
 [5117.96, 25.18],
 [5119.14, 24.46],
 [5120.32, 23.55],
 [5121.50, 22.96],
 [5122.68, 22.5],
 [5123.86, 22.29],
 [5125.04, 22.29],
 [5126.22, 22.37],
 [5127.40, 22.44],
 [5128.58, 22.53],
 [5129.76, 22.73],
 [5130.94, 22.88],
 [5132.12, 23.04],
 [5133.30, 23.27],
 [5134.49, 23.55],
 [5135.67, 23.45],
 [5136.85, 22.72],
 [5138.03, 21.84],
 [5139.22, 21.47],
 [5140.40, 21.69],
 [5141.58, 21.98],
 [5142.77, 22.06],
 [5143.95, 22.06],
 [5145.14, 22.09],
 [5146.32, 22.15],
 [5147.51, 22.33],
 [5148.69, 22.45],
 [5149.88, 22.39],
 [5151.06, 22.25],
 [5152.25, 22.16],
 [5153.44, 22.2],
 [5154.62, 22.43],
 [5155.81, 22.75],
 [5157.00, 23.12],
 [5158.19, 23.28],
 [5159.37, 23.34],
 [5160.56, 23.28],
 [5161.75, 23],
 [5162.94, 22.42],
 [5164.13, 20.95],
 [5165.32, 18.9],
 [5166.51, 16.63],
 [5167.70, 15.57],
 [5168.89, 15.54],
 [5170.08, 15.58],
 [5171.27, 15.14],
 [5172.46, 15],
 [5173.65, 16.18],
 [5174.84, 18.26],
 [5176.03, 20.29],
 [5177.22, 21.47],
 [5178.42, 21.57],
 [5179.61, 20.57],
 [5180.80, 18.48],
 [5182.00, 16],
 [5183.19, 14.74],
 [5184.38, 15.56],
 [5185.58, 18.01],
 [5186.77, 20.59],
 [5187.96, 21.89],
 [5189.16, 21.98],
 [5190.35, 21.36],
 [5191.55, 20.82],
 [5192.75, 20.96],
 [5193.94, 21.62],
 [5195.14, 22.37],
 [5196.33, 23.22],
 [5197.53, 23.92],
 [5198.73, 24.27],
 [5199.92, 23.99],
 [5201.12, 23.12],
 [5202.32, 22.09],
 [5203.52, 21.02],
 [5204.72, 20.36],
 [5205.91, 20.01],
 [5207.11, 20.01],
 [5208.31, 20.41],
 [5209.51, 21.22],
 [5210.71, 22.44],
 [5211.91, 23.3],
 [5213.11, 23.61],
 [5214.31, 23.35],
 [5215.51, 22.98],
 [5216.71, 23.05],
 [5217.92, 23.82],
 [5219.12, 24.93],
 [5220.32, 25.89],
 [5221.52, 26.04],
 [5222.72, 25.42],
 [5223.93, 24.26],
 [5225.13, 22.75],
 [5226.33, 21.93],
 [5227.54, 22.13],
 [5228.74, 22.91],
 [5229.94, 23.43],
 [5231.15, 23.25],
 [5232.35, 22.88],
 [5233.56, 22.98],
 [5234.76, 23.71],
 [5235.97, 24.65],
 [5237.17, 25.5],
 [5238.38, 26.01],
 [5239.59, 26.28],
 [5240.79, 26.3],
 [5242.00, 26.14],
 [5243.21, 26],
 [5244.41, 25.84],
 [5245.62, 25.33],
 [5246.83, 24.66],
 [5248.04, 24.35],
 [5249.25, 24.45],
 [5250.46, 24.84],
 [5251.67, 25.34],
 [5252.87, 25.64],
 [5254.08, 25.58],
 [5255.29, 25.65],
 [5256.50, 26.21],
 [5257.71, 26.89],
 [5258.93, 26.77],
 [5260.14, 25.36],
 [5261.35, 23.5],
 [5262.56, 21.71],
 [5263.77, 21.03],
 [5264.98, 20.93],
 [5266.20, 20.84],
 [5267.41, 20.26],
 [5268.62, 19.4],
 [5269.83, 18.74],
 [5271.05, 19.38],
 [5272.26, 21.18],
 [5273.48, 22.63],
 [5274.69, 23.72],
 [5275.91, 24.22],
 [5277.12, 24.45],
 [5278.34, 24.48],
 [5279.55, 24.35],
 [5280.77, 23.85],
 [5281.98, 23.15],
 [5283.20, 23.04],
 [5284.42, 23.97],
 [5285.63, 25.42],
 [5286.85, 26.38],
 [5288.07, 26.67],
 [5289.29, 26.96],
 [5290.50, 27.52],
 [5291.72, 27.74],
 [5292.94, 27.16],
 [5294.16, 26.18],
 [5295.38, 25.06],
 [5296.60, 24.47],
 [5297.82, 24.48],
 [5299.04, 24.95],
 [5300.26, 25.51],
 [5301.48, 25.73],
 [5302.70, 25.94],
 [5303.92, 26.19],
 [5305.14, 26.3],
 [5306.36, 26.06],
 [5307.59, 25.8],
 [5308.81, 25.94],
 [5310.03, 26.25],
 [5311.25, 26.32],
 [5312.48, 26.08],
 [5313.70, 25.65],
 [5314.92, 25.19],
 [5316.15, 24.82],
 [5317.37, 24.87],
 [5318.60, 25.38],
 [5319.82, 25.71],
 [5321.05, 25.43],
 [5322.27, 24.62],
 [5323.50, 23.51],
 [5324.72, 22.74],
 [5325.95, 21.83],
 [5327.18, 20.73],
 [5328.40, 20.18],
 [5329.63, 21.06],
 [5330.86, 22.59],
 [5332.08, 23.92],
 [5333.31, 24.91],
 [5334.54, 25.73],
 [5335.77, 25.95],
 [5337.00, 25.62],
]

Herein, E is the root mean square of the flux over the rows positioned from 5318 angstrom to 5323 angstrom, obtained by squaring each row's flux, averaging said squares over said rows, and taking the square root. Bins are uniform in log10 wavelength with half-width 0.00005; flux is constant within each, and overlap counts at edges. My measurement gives 25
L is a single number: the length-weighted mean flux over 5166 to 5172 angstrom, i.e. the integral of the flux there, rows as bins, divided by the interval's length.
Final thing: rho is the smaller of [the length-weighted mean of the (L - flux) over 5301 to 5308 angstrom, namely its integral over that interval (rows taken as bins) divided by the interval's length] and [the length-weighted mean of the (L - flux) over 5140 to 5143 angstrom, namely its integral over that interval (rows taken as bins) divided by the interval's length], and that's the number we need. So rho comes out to -10.3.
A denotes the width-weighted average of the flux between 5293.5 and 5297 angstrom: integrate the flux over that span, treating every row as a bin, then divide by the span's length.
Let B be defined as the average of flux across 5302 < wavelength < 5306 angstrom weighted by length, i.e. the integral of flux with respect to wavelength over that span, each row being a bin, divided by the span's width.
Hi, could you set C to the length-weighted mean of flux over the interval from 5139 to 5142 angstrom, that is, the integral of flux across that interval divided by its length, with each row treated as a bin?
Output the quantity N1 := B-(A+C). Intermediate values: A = 25.3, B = 26.2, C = 21.8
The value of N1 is -20.9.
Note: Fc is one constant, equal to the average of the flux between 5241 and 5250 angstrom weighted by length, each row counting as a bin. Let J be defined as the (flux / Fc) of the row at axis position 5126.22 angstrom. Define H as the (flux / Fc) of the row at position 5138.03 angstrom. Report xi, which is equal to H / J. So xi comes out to 0.98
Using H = 0.864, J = 0.89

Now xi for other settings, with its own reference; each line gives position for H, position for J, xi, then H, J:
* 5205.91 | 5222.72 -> 0.79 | 0.792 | 1.01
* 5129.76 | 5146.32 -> 1.03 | 0.899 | 0.88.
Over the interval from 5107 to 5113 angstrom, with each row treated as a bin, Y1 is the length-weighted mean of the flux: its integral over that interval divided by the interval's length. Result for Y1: 22.7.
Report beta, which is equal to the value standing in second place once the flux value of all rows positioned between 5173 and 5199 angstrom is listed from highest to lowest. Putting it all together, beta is 23.92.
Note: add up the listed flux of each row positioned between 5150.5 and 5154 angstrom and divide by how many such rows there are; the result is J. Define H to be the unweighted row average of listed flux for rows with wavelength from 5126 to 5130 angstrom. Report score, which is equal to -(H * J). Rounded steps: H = 22.5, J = 22.2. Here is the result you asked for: -500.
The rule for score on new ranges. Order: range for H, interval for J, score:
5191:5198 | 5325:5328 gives -471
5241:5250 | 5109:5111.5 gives -568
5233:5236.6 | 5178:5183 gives -456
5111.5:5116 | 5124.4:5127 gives -544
